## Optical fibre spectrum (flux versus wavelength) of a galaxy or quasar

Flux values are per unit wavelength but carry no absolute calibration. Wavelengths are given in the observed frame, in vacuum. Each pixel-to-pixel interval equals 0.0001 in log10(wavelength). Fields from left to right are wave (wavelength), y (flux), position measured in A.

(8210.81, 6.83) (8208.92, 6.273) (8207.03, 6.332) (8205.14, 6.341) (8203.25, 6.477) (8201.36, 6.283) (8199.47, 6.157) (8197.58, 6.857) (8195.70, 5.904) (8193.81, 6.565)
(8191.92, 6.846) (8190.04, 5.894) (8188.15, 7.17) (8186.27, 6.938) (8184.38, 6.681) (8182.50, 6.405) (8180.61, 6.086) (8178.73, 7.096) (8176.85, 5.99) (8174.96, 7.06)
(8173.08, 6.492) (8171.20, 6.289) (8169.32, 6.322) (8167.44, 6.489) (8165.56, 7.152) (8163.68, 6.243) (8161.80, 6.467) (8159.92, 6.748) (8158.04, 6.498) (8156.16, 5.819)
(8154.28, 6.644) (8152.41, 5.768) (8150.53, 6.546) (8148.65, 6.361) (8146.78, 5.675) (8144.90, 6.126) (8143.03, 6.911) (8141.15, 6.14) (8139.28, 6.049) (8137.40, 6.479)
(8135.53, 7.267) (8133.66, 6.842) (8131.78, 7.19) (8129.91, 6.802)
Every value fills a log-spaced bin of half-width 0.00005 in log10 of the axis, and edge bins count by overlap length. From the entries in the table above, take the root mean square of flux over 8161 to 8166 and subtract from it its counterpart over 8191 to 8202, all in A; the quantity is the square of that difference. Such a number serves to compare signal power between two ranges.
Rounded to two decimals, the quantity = 0.03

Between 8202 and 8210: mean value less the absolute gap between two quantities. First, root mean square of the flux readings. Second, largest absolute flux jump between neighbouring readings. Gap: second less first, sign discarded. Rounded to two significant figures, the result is 0.14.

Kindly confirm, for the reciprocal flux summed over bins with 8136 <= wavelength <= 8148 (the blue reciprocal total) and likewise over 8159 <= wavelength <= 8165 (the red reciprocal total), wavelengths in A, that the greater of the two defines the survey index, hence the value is 0.97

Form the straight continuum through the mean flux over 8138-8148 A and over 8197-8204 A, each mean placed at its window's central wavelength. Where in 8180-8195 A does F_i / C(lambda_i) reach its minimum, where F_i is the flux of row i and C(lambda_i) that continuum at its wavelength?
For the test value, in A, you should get 8190.04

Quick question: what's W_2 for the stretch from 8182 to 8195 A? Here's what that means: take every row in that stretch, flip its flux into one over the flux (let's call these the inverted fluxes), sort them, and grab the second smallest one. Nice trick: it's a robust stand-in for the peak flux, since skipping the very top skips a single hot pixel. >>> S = 0.144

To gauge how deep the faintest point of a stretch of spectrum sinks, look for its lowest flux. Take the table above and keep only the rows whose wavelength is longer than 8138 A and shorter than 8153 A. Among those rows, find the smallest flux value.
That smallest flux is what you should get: 5.675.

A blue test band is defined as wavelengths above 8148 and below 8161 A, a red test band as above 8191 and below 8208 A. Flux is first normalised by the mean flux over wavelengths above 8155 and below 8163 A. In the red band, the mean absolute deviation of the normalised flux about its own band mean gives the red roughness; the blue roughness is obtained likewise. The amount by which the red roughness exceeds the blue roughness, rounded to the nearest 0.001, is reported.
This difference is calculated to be -0.012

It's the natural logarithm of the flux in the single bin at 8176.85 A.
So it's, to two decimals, 1.79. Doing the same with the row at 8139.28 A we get 1.80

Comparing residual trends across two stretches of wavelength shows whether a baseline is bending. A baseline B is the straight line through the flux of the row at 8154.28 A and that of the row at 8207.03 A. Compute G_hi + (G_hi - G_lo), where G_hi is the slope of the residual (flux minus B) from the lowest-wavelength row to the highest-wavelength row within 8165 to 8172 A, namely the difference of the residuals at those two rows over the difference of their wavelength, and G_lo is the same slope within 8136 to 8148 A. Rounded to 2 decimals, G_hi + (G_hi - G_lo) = -0.21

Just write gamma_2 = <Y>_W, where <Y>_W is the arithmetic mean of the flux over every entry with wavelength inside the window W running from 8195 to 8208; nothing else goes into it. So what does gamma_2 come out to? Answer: 6.34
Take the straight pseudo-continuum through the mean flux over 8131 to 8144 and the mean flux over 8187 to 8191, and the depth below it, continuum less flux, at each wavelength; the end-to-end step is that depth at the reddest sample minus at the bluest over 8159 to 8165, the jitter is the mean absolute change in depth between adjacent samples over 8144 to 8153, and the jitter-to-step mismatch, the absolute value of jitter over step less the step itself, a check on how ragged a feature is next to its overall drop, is 0.6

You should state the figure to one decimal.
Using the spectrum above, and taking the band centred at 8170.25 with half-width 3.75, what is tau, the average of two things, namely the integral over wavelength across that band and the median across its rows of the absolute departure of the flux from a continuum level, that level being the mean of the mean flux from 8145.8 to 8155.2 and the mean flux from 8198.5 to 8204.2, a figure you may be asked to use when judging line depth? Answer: 0.6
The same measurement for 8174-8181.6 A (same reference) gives 2.2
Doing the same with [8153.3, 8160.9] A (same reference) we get 1.7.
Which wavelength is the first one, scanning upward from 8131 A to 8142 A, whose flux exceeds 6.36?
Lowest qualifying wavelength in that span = 8131.78 A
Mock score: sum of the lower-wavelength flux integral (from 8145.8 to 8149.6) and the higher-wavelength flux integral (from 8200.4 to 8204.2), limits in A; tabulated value 47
